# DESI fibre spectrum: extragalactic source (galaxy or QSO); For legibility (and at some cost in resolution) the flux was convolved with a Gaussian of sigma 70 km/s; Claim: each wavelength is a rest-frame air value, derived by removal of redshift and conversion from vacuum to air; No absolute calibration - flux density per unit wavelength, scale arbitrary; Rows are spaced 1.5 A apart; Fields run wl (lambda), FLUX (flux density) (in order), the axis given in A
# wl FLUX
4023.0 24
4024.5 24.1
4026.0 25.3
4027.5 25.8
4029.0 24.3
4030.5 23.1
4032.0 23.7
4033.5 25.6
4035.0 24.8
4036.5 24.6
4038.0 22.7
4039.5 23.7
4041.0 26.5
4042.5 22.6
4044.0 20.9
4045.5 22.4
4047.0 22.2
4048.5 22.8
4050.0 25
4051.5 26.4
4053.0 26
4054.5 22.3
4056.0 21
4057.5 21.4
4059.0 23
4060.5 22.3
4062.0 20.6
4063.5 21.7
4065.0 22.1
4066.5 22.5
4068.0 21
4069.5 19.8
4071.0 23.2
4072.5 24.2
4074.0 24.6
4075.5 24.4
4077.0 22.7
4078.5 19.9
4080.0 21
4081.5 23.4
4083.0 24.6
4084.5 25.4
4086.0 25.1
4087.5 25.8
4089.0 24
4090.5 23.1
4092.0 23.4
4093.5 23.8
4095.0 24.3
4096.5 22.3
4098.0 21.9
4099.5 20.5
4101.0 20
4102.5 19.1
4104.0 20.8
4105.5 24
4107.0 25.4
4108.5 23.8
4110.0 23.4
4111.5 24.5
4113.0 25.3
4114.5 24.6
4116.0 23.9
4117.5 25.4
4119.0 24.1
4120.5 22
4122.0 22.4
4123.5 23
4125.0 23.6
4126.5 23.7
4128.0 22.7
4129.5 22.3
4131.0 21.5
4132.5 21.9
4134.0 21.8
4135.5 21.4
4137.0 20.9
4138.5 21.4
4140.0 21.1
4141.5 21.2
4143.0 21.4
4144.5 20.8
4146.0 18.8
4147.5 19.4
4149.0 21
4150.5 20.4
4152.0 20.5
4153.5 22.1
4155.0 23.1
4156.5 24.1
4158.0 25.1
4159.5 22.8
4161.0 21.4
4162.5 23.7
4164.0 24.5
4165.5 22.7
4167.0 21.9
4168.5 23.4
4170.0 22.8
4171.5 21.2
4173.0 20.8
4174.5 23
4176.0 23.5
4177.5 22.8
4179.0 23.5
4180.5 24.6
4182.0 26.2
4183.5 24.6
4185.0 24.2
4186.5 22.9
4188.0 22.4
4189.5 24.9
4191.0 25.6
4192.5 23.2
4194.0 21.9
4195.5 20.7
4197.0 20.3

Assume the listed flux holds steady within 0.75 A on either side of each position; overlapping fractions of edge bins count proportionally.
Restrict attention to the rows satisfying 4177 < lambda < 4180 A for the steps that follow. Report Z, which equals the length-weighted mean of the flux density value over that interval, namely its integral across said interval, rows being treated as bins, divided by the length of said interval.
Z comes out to 23.3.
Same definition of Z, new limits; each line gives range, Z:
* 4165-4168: 22.4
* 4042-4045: 21.7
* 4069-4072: 21.9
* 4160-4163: 22.5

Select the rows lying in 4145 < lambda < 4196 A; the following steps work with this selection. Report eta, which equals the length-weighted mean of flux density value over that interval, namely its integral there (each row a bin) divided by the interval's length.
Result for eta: 22.8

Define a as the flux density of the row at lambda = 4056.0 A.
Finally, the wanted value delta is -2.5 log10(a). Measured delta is -3.306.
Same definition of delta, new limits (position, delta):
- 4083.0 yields -3.477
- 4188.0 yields -3.376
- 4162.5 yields -3.437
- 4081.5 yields -3.423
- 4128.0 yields -3.390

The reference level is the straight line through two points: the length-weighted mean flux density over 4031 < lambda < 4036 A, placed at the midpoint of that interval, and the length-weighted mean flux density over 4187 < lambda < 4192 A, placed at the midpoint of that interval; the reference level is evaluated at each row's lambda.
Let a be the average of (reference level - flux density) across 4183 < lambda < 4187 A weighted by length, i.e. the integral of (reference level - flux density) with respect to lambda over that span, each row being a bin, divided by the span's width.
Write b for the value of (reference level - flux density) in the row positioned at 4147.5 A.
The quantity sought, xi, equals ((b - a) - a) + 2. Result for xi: 6.4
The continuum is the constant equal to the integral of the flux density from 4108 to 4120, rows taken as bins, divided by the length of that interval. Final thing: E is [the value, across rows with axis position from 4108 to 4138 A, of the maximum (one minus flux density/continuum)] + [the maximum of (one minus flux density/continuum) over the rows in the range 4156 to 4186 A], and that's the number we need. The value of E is 0.29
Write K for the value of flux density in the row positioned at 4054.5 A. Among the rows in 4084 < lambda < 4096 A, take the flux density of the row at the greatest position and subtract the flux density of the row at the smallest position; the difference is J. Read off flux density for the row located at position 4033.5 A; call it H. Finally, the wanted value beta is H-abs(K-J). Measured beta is 2.2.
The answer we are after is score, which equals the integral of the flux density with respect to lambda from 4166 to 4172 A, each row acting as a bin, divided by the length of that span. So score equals 22.4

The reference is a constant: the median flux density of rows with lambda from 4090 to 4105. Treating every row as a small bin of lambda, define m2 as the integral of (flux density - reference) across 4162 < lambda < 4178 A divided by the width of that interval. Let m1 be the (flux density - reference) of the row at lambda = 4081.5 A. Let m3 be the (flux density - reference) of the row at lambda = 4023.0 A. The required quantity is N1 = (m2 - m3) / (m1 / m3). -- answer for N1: -1.8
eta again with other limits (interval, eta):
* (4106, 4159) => 22.5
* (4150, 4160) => 22.6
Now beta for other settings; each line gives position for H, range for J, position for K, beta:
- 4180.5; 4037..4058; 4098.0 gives 1.4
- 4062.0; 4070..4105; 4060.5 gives -4.1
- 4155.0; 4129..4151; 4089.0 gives -2.8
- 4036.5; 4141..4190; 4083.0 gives 3.7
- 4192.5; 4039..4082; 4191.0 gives -2.7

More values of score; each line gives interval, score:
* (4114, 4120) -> 24.4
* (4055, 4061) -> 21.9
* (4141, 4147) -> 20.5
